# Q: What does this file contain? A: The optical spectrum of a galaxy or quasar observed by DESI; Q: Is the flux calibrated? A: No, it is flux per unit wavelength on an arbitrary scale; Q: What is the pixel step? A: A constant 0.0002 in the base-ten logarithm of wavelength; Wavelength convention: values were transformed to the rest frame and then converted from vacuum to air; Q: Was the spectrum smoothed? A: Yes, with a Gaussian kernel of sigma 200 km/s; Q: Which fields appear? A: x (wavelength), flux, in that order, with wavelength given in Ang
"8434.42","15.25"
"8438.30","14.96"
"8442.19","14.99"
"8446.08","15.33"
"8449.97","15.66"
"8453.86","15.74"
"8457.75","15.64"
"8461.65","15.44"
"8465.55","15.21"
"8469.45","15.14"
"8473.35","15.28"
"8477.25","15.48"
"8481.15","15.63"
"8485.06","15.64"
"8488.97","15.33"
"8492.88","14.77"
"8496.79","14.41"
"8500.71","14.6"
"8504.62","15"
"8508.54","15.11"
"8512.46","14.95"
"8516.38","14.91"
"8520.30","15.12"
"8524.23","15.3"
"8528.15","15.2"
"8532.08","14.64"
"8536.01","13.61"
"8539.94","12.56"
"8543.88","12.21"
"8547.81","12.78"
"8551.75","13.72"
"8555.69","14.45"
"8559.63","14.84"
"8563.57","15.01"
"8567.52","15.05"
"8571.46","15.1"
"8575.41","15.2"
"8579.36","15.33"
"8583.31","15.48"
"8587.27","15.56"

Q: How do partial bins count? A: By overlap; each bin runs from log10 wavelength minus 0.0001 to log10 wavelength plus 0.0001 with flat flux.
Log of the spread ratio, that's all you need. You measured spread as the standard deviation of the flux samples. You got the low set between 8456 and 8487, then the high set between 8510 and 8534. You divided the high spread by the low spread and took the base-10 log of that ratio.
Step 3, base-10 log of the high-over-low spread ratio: 0.1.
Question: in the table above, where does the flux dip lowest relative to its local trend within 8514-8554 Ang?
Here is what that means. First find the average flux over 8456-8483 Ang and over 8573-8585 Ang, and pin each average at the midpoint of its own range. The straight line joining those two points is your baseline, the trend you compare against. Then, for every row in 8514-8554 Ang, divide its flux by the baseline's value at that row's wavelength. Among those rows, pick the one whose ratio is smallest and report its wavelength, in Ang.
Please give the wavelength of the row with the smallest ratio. 8543.88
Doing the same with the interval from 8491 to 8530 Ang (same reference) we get 8496.79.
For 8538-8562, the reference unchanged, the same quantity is 8543.88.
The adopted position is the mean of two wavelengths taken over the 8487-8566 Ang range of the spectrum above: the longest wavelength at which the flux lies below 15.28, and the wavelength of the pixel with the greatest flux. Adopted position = 8526.3 Ang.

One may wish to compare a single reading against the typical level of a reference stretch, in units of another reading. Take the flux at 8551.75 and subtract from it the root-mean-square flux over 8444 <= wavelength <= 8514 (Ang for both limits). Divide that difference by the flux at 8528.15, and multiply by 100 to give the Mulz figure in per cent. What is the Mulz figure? -10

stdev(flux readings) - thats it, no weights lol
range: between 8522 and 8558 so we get 1.1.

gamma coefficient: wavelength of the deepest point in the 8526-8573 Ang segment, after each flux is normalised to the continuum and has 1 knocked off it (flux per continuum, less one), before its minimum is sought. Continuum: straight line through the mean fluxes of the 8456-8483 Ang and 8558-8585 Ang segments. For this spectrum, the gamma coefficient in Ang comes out 8543.88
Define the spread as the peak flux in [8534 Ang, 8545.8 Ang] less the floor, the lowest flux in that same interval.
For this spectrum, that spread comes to 1.4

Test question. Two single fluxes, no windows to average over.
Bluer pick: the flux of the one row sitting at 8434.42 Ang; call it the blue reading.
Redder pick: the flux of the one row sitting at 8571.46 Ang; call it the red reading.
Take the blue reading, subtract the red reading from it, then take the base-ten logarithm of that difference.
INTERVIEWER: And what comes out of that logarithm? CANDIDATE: -0.82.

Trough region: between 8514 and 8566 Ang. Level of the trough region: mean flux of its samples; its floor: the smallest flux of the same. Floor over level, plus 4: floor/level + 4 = 4.86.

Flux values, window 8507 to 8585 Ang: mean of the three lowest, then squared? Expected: 157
